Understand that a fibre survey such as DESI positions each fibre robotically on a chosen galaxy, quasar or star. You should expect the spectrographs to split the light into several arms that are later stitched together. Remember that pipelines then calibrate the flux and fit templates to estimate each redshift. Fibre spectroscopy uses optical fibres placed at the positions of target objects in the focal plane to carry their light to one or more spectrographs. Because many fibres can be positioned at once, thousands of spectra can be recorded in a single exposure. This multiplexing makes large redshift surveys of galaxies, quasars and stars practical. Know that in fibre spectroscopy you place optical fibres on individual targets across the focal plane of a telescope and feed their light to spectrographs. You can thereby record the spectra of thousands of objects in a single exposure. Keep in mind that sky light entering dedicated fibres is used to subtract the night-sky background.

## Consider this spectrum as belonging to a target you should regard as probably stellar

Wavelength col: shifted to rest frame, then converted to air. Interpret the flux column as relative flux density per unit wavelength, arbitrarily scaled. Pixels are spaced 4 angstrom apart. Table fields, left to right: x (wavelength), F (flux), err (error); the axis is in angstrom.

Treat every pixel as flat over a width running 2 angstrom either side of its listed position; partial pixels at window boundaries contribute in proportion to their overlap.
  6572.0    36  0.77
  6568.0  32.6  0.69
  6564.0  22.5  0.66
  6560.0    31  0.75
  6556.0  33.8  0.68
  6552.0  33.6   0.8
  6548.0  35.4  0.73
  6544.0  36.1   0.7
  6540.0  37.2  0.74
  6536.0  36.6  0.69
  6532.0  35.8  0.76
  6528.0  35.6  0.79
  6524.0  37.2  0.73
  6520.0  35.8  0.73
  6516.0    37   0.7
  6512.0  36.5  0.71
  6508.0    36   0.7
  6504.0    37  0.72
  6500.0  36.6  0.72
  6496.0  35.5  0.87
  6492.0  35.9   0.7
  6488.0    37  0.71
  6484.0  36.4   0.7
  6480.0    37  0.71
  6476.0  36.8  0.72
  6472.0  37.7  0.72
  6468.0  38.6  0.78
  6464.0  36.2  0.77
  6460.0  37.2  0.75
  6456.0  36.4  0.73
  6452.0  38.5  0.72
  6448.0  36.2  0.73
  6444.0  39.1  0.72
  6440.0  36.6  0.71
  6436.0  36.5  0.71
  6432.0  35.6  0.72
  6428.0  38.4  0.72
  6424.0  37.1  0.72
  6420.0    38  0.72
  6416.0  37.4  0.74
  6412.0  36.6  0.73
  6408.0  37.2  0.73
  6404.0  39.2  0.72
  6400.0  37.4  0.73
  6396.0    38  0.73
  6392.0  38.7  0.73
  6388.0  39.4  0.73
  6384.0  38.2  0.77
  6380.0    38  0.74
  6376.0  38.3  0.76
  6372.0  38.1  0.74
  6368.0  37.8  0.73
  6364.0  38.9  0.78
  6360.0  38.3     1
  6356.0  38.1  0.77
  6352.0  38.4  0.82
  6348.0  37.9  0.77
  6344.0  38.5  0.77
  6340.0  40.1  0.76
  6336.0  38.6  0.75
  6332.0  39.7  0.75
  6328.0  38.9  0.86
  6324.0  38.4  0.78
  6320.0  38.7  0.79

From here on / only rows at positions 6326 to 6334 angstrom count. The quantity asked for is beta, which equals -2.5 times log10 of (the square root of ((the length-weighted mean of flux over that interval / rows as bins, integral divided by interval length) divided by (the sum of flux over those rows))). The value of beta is 0.38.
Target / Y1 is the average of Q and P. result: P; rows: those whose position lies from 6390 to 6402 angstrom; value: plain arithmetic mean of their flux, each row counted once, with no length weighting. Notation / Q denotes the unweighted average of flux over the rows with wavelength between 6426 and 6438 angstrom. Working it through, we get 37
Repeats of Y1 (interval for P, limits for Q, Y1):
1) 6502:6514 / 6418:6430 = 37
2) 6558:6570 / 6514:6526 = 33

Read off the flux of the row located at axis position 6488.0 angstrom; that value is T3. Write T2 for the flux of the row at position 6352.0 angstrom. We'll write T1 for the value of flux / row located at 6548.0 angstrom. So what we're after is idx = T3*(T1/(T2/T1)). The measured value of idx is 1207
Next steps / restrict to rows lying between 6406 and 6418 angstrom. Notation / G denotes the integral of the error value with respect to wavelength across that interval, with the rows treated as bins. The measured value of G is 9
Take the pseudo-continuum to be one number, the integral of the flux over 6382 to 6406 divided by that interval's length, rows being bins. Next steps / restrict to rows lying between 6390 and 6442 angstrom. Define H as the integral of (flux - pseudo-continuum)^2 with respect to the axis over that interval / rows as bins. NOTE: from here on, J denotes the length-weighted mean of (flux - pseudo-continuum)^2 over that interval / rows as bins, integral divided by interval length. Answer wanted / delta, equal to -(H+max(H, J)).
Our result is -210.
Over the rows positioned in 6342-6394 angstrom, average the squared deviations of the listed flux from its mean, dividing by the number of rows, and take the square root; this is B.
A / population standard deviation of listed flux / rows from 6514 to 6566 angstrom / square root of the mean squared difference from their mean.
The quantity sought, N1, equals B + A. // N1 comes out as 4.3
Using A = 3.8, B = 0.4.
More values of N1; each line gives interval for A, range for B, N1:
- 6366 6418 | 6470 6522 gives 1.3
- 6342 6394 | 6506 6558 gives 1.5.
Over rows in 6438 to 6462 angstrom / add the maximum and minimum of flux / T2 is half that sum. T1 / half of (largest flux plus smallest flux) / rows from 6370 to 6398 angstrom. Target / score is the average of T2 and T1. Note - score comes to 38.2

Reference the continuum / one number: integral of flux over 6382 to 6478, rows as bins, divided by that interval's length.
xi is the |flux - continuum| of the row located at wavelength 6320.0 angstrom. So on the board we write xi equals 1.16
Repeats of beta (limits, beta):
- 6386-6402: 0.75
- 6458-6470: 0.60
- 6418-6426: 0.38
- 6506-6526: 0.87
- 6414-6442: 1.06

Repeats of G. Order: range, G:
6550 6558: 6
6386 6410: 17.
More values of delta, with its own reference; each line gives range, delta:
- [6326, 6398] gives -57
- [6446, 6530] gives -635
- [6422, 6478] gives -304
